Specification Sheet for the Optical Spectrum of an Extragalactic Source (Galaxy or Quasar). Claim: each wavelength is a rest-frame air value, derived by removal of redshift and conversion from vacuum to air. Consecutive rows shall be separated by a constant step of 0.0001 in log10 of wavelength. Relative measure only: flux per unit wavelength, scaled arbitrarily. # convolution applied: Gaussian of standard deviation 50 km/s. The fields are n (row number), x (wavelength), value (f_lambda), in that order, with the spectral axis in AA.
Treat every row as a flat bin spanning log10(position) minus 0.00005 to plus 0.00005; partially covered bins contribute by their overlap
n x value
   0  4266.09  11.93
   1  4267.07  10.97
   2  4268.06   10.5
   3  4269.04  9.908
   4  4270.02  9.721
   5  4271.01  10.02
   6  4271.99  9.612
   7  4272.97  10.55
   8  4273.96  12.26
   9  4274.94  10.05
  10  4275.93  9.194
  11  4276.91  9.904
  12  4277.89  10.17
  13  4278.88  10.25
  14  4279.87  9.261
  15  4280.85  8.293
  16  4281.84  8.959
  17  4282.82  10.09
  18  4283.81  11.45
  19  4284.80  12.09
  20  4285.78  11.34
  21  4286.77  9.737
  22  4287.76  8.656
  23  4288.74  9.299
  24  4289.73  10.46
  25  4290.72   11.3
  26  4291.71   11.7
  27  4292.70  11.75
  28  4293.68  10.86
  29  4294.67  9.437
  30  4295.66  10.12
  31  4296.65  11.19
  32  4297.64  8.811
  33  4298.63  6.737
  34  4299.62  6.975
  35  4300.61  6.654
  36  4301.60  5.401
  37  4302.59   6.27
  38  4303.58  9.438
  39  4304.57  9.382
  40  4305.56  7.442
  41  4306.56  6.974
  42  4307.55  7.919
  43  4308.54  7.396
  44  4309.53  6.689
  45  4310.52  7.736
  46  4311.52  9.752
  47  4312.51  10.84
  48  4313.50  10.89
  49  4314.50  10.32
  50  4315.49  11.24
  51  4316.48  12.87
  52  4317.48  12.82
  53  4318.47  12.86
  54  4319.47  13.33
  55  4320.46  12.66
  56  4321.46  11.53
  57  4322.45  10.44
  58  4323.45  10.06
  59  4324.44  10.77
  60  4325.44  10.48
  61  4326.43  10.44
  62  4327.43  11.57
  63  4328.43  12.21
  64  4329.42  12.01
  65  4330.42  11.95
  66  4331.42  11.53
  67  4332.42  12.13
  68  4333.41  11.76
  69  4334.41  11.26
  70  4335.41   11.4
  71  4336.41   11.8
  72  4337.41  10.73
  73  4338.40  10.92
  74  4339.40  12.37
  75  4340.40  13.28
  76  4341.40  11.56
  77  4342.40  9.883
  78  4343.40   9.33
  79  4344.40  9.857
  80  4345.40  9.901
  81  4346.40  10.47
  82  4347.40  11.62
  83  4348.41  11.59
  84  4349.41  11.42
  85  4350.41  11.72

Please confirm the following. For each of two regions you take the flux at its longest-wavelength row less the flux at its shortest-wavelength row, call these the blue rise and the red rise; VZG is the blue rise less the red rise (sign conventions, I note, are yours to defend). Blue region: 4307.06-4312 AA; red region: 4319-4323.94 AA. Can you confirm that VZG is 5.1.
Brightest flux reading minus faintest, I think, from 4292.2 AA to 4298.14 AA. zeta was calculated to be 2.94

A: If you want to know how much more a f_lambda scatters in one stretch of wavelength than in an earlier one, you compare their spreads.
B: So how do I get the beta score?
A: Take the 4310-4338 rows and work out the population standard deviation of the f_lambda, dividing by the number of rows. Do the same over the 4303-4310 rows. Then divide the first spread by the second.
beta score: 1.1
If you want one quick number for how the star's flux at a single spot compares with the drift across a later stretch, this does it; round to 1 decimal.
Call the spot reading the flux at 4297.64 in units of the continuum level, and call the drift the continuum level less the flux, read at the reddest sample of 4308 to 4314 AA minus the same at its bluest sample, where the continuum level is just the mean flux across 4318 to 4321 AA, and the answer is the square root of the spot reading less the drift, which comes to 2.0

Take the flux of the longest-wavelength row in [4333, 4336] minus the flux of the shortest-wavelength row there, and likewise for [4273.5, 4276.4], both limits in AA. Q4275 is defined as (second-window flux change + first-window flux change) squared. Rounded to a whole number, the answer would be 12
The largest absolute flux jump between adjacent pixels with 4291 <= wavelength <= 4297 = 1.42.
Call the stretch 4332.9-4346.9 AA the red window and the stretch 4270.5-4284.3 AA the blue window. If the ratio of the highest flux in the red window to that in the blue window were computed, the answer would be 1.08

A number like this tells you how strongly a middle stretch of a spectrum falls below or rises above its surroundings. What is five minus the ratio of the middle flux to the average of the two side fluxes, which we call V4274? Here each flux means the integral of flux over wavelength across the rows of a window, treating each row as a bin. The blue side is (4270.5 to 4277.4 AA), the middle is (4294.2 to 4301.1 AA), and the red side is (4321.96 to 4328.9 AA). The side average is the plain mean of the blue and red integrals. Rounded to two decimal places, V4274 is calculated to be 4.19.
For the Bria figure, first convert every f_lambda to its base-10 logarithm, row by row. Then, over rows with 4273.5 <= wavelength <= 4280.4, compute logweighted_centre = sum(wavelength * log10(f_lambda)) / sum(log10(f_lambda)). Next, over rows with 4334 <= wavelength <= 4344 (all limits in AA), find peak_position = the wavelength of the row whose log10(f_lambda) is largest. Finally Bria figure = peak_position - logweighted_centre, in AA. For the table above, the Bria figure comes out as 63.5 AA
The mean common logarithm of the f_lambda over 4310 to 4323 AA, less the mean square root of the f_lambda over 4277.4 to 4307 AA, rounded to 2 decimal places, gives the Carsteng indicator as -1.99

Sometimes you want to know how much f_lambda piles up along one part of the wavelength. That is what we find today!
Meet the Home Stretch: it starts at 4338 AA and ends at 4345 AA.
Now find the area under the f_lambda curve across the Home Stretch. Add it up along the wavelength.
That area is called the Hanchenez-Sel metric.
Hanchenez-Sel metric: 77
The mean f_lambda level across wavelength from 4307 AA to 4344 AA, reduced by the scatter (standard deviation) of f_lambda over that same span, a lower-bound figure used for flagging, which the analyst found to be 9.4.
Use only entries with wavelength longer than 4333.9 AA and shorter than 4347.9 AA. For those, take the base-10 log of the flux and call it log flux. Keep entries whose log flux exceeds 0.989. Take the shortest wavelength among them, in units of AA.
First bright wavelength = 4334.41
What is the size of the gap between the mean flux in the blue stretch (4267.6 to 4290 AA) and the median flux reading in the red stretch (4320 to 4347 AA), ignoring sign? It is 1.3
